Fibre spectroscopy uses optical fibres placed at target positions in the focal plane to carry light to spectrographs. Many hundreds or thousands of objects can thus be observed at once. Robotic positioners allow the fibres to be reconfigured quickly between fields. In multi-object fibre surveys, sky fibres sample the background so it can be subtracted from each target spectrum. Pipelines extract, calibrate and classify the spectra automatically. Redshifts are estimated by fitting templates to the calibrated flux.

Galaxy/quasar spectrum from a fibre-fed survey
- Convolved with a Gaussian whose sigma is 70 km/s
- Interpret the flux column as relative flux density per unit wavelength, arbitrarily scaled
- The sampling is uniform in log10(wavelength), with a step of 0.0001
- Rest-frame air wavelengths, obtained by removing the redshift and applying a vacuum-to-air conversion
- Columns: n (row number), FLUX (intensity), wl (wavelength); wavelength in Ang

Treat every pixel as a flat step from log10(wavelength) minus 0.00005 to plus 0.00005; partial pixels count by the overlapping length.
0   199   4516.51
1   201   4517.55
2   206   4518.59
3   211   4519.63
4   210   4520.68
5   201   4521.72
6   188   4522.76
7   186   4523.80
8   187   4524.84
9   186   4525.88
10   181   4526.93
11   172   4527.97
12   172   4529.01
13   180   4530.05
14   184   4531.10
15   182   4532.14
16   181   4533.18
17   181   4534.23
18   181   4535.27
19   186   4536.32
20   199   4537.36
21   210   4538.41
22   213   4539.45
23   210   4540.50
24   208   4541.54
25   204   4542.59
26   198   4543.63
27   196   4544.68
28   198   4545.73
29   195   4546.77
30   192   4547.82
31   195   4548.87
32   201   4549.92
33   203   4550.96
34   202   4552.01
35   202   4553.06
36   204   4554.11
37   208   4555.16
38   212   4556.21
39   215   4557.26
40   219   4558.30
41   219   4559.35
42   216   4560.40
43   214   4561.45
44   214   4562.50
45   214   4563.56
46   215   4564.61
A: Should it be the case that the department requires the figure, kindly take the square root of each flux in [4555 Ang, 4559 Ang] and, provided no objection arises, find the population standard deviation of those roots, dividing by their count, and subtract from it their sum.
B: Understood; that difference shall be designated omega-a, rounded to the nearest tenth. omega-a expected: -58.3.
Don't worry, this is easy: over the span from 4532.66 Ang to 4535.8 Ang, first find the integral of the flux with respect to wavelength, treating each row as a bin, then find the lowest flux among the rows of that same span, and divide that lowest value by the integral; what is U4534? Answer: 0.319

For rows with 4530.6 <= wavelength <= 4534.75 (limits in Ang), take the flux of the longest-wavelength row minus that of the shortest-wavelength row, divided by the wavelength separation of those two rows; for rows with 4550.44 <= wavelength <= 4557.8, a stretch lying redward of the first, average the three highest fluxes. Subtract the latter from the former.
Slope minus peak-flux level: -213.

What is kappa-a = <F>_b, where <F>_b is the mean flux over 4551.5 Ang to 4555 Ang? 203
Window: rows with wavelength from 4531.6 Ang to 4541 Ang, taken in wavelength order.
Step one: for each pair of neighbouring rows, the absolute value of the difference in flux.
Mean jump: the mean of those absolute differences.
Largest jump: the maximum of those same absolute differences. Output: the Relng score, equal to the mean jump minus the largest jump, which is -8.5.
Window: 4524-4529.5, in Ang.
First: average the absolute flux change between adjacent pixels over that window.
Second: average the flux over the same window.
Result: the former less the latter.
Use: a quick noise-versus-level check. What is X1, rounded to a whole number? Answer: -176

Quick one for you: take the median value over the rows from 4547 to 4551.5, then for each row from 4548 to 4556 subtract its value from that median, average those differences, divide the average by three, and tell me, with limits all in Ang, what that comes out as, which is -1.4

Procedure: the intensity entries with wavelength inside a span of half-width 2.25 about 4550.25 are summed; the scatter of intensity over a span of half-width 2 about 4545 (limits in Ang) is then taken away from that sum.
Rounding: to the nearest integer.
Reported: 800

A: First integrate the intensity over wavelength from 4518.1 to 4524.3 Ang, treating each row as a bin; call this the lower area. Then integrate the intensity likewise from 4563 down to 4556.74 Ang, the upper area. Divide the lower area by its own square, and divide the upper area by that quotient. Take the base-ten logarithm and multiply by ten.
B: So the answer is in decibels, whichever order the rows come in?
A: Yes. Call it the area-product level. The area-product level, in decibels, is 62.3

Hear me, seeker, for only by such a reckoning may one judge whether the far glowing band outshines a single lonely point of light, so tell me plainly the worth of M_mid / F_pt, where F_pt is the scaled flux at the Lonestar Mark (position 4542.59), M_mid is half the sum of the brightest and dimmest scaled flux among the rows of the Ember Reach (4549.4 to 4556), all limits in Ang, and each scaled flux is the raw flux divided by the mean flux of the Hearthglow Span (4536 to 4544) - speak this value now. 1.00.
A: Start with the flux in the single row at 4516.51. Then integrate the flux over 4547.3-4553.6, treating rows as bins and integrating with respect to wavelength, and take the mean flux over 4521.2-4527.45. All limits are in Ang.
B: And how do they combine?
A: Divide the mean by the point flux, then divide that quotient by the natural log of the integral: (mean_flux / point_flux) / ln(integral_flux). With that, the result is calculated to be 0.133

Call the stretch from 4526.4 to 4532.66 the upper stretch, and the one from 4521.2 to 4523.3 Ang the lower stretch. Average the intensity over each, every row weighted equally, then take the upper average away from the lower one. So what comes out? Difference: 16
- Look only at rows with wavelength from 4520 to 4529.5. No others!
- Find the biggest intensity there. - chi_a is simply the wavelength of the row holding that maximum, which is 4520.68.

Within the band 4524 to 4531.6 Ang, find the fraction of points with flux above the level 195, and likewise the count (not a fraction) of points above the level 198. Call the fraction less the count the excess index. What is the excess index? 0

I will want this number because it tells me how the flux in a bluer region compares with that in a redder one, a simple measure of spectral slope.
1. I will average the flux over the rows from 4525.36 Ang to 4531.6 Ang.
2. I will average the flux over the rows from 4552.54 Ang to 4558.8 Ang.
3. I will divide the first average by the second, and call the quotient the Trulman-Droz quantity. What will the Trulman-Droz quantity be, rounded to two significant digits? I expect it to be 0.85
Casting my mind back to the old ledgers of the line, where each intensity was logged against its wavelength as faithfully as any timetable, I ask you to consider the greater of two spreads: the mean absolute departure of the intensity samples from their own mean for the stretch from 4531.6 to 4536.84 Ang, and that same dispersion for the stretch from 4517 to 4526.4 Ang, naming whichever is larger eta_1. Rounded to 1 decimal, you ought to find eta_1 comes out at 9.4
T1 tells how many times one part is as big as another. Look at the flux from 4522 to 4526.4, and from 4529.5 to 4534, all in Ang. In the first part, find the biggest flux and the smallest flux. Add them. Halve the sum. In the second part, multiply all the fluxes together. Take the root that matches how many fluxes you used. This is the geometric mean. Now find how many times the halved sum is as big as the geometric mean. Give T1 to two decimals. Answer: 1.03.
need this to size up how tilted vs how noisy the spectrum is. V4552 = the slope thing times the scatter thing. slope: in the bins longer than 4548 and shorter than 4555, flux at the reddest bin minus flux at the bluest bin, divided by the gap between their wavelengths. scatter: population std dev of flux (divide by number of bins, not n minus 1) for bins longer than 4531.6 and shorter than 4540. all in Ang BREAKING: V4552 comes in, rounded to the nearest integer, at 22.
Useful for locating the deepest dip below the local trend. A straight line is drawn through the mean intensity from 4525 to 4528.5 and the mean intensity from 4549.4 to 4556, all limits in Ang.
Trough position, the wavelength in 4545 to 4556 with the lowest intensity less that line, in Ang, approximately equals 4547.82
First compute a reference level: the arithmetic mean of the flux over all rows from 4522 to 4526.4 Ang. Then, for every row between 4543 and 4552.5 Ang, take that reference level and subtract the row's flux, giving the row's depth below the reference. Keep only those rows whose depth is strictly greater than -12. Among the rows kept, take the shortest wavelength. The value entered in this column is 4543.63 Ang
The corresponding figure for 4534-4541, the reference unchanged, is 4534.23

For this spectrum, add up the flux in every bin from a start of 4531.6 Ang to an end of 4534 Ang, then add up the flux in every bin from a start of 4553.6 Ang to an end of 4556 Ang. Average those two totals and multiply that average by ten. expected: 3875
